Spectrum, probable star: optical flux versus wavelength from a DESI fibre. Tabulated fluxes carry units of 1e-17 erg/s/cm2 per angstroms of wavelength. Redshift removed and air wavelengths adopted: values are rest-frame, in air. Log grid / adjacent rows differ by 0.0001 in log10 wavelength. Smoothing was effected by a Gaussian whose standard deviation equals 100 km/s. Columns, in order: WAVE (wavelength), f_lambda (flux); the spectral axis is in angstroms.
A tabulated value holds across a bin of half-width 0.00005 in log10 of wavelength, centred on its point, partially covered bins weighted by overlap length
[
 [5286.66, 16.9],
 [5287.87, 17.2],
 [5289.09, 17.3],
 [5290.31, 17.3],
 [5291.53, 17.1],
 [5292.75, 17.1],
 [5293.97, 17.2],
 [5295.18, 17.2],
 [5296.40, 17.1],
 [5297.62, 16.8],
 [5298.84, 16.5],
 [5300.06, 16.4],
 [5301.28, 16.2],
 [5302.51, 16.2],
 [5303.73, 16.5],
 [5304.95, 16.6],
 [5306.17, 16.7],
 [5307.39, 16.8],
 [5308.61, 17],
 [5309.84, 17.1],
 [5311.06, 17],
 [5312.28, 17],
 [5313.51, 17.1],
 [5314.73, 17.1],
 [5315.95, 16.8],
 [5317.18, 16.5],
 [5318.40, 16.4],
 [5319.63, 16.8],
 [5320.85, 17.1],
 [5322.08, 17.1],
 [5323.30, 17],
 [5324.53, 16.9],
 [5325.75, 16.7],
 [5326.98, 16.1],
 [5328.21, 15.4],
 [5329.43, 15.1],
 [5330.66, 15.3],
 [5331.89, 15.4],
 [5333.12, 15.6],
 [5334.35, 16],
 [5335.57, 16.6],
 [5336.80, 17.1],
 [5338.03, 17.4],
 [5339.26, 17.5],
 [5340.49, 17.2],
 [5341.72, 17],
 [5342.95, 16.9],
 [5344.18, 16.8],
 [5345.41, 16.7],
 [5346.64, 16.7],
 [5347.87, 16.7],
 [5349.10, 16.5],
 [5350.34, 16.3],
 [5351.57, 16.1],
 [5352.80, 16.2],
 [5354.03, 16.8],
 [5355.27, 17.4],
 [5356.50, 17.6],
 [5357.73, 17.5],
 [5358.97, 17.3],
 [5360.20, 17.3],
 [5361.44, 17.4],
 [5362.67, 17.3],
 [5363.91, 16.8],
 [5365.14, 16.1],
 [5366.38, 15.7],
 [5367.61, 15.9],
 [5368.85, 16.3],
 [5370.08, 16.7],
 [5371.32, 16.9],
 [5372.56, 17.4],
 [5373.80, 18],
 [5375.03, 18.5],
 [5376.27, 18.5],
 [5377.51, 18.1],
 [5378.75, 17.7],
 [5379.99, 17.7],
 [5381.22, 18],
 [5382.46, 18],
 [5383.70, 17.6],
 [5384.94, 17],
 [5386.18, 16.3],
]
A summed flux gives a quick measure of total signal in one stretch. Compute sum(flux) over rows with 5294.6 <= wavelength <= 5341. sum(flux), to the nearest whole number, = 631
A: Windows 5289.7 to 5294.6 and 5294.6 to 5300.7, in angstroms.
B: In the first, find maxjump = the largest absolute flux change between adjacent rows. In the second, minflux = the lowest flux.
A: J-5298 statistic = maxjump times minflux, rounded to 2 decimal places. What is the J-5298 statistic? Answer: 3.28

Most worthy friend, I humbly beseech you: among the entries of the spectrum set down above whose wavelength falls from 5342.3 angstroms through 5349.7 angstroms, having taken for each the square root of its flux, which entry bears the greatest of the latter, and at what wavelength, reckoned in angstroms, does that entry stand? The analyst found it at 5342.95 angstroms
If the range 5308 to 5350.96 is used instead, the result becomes 5339.26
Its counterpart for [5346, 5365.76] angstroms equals 5356.50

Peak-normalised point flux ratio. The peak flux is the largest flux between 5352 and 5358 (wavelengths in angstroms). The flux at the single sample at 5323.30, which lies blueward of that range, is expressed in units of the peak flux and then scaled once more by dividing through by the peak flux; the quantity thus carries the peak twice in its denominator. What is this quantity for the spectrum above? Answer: 0.055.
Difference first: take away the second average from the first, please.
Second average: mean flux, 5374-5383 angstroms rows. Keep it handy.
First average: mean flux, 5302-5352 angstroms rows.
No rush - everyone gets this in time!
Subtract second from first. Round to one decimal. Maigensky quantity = -1.5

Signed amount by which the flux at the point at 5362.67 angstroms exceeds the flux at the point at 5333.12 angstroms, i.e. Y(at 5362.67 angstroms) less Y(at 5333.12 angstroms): 1.7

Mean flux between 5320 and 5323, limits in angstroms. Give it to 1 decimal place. 17.1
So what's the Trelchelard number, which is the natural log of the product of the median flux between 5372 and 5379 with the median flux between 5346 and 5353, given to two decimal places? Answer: 5.69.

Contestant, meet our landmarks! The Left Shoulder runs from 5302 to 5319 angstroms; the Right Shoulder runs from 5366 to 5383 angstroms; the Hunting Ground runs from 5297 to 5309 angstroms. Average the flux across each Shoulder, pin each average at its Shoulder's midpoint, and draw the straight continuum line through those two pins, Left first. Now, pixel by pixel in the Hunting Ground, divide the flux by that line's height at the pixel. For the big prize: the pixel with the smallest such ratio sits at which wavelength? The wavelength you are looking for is 5302.51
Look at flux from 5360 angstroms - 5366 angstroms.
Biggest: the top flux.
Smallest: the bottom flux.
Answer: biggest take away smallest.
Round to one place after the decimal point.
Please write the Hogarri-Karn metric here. 1.3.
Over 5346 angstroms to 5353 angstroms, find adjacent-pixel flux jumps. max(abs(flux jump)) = 0.2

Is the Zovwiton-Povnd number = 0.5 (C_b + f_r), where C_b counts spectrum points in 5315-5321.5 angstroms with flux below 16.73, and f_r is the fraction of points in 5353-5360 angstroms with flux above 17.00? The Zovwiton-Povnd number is 1.40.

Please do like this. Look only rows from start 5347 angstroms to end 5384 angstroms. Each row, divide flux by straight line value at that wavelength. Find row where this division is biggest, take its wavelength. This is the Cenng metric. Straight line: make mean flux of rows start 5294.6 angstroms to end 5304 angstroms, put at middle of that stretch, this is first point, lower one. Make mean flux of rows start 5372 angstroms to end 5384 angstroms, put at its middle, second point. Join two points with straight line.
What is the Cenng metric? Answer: 5375.03 angstroms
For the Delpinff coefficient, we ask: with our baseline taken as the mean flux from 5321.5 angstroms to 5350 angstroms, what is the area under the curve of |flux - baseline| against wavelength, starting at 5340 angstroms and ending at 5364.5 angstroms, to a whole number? 13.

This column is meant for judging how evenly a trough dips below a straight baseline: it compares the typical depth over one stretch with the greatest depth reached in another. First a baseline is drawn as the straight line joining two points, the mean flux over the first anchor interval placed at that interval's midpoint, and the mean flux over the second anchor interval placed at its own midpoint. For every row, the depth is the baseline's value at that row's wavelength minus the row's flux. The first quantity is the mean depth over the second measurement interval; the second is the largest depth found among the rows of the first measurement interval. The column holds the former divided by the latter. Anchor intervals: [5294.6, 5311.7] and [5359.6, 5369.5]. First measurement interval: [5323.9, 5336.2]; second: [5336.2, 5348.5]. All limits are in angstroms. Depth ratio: -0.23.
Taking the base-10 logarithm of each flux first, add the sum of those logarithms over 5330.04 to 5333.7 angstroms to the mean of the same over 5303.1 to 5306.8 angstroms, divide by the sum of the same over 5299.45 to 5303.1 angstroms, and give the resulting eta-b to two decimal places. 1.32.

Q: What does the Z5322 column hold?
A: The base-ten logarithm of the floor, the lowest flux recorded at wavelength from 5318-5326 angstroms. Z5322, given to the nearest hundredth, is 1.21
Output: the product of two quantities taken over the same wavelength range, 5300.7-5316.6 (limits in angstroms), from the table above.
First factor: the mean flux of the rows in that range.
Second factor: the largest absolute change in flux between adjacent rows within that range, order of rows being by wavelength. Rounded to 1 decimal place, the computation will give 5.0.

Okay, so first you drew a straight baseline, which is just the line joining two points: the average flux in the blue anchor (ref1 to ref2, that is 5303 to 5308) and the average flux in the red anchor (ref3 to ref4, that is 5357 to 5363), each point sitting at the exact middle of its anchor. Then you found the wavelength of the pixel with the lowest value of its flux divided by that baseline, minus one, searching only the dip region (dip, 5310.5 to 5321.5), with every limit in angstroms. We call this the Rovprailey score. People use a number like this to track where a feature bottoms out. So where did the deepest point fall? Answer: 5318.40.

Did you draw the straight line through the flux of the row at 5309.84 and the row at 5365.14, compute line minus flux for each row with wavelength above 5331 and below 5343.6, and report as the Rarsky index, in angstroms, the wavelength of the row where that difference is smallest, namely 5339.26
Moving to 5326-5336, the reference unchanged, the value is 5335.57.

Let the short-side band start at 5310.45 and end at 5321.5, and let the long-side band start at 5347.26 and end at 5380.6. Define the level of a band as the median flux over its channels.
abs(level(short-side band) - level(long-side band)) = 0.3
